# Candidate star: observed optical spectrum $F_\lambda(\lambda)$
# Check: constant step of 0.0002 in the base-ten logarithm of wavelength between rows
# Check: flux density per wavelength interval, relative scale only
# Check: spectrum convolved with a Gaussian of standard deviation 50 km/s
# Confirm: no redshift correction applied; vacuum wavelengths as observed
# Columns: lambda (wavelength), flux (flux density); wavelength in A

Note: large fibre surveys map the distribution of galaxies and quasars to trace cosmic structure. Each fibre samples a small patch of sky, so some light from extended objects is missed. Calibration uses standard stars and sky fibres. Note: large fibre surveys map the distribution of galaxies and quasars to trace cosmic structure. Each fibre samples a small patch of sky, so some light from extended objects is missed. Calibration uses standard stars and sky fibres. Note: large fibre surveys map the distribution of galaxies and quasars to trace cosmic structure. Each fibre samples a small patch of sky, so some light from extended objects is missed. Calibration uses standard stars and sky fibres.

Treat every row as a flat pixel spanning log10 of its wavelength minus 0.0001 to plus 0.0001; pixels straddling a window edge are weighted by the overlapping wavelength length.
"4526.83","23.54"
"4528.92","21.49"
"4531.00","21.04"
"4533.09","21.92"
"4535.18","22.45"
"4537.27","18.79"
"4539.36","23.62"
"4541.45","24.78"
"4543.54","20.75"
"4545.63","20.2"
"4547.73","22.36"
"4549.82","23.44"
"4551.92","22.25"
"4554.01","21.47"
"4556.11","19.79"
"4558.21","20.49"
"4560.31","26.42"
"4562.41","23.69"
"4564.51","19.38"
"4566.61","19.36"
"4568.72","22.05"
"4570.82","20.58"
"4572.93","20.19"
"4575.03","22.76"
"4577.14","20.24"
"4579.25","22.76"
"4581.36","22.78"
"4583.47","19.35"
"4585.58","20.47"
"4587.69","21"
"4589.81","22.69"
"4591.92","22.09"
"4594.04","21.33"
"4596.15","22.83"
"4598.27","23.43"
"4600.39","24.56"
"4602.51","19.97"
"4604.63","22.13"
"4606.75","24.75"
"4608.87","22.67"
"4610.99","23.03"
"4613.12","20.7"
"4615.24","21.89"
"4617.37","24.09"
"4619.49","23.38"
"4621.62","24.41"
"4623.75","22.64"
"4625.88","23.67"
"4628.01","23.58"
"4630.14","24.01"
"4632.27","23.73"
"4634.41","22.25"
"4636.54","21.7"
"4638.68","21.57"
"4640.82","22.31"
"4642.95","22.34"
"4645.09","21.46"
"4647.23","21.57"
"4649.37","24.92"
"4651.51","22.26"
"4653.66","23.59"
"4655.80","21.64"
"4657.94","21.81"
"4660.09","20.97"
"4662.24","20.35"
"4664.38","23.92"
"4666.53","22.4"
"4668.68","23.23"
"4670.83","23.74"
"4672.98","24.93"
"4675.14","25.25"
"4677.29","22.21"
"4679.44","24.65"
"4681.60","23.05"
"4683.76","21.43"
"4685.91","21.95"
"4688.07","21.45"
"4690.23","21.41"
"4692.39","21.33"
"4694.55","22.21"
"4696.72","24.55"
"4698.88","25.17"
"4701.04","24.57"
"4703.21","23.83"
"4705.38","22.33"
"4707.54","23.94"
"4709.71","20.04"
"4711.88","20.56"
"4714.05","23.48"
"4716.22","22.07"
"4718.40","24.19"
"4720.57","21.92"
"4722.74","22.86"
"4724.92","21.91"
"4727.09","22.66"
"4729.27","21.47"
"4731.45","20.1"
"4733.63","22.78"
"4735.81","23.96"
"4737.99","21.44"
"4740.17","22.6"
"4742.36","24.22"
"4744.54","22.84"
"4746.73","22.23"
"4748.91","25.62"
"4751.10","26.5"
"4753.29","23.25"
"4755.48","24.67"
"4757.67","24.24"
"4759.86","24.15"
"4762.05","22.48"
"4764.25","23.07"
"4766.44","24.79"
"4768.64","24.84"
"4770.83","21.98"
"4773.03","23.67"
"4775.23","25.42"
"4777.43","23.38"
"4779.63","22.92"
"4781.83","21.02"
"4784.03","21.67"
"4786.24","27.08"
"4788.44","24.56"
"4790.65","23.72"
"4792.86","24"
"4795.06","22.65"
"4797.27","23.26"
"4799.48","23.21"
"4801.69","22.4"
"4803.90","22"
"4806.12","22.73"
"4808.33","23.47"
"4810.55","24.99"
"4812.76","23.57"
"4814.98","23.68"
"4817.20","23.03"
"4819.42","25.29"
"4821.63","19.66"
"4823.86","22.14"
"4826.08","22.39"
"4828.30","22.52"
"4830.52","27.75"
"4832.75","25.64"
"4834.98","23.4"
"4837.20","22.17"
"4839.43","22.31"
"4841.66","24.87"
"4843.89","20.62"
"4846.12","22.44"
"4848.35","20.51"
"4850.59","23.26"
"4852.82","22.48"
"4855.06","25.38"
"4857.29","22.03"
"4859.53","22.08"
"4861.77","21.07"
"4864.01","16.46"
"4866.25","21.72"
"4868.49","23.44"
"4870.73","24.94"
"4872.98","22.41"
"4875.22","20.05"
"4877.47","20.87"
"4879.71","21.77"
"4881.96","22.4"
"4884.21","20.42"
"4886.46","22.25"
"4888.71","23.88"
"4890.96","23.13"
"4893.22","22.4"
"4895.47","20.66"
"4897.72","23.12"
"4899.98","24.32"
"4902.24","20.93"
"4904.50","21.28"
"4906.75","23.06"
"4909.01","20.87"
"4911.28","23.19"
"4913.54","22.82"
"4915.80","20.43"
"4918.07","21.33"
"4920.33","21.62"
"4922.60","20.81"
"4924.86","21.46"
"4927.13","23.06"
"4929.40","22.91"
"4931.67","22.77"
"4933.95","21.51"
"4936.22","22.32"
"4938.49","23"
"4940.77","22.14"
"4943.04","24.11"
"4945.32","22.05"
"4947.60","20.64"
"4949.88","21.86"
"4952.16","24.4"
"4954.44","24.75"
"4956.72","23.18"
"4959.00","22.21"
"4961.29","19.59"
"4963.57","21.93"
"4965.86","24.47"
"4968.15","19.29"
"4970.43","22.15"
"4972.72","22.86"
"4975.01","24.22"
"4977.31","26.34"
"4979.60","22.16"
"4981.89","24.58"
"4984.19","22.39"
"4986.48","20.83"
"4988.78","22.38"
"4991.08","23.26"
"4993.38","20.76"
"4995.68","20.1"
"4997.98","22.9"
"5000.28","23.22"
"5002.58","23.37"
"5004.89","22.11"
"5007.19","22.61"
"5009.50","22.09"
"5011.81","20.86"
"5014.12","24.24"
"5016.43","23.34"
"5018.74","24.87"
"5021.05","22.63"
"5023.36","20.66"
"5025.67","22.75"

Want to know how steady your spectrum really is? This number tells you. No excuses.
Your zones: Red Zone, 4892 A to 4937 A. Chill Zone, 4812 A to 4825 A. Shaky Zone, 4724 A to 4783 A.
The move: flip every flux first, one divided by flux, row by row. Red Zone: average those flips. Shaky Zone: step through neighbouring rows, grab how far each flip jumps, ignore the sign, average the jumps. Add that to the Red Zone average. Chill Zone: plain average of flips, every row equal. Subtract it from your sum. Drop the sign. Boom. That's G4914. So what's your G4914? 0.004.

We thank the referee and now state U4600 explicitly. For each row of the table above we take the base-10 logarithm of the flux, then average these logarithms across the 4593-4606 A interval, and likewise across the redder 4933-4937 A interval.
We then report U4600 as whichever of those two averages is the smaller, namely 1.341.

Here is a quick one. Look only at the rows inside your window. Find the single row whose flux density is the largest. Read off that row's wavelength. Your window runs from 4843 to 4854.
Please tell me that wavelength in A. 4850.59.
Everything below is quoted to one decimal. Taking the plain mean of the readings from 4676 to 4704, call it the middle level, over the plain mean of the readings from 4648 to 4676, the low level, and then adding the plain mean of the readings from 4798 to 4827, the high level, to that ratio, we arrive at 24.0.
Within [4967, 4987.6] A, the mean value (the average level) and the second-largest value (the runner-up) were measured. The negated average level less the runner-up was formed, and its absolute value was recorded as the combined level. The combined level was 47.3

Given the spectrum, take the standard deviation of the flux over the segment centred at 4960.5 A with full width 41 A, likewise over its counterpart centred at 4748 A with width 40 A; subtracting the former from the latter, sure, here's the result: -0.2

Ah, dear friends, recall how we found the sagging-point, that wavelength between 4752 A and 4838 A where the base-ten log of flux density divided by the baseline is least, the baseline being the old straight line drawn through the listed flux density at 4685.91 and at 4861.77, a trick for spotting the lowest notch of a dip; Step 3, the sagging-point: 4821.63 A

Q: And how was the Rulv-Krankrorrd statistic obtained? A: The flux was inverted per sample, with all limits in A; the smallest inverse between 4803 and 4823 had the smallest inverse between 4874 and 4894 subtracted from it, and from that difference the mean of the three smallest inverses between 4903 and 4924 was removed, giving -0.046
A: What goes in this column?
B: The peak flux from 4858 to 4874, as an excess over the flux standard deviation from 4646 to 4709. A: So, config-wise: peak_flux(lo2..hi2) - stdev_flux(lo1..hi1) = 23.5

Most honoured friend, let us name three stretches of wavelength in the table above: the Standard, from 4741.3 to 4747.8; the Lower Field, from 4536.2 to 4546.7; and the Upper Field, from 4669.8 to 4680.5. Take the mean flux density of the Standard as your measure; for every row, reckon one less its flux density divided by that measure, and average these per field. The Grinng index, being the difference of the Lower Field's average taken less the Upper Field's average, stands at 0.11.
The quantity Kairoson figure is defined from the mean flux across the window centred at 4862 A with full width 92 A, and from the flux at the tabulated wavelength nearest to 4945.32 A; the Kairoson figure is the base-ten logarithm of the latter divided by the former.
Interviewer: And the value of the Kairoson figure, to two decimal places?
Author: -0.01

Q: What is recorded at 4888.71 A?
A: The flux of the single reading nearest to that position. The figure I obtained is 23.88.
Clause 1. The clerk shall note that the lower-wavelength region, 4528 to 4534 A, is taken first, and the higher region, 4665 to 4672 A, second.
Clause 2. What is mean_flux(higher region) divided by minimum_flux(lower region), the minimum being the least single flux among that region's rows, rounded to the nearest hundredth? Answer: 1.10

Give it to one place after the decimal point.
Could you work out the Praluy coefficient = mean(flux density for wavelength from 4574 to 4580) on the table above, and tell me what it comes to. 21.9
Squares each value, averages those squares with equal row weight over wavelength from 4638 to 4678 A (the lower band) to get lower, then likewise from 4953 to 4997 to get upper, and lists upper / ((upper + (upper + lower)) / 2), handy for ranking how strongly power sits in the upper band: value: 0.664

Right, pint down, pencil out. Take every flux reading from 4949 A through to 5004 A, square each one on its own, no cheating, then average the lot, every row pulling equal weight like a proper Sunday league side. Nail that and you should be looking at 515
